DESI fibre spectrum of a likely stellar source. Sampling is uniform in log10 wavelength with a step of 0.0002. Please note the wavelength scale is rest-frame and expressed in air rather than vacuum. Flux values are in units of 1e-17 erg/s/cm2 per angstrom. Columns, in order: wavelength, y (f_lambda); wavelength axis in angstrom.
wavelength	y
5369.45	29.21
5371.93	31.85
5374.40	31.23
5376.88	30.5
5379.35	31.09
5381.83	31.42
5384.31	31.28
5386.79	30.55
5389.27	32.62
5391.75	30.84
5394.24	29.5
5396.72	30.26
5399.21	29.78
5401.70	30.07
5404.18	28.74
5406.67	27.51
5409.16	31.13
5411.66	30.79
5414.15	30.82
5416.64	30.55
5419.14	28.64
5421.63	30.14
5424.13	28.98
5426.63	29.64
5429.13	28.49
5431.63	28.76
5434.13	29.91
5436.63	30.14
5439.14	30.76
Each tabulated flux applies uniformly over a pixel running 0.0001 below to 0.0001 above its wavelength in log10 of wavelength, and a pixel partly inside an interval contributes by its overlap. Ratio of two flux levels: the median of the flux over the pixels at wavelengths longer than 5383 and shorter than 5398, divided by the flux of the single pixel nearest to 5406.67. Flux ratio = 1.12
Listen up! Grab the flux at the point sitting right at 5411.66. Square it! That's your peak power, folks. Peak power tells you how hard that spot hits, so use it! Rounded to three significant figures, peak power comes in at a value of 948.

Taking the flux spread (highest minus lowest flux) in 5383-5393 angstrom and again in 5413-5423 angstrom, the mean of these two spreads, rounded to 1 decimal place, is 2.1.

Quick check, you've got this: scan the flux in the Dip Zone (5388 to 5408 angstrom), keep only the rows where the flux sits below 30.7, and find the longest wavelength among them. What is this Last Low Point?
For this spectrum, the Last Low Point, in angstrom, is 5406.67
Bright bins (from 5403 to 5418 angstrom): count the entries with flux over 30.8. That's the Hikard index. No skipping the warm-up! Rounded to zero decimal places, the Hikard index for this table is 2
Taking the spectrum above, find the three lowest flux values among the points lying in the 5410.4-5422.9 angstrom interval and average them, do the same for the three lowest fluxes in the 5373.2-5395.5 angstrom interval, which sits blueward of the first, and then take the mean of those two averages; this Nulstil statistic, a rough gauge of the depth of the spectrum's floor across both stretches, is 30.0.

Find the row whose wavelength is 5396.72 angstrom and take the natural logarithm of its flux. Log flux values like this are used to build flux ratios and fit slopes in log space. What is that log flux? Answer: 3.41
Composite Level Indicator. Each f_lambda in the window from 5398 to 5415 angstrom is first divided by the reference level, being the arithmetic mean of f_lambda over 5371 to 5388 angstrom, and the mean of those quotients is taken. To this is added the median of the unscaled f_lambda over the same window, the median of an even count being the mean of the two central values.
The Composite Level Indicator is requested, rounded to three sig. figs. 31.0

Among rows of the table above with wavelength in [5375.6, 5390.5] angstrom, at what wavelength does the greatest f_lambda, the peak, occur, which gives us 5389.27 angstrom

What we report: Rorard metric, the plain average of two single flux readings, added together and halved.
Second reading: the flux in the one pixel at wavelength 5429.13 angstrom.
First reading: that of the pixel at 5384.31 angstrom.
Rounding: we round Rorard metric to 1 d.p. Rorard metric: 29.9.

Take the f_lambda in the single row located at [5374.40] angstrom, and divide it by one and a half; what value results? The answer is 20.8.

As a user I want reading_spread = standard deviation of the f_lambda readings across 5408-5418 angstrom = 0.2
